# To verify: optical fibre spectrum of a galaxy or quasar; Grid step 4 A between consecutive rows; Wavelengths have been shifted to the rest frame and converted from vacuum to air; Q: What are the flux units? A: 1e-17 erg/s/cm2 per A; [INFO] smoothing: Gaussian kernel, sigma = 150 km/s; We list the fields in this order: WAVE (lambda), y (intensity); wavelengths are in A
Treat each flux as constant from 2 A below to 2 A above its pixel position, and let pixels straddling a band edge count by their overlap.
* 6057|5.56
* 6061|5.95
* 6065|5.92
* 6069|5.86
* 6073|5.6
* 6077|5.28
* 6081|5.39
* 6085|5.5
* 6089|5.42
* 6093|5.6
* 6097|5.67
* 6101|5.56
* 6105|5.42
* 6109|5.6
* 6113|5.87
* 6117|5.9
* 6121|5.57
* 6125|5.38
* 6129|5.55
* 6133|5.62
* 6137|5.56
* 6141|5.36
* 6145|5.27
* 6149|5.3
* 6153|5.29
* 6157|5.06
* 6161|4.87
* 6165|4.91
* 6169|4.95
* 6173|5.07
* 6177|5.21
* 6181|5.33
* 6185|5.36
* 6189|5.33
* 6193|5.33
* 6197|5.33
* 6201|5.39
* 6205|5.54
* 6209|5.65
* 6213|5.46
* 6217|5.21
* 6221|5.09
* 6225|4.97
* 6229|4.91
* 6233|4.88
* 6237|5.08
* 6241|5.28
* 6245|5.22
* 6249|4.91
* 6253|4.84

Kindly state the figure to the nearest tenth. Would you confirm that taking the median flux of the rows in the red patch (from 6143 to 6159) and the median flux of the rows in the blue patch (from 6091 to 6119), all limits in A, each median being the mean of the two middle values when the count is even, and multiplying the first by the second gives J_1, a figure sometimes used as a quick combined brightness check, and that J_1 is 29.6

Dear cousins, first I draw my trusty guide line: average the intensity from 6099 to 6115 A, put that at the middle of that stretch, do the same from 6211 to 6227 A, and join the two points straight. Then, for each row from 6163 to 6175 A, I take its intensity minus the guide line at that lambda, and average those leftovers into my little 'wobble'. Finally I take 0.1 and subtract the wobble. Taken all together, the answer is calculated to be 0.50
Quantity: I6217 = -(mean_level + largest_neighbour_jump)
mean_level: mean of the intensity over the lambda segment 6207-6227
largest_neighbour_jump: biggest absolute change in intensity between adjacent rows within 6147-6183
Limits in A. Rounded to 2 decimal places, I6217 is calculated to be -5.51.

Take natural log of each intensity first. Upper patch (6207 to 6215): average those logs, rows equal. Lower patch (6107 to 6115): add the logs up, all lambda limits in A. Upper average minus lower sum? -1.78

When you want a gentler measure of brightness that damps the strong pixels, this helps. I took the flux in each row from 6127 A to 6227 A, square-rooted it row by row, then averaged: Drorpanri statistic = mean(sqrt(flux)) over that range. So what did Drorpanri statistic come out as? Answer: 2.30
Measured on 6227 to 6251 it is 2.25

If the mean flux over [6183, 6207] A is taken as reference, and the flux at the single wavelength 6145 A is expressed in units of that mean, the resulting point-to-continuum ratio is 0.98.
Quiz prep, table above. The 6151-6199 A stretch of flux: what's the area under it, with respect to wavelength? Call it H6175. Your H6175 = 248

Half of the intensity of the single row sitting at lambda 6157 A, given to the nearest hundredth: 2.53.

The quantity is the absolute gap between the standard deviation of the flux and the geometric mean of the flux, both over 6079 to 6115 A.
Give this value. 5.41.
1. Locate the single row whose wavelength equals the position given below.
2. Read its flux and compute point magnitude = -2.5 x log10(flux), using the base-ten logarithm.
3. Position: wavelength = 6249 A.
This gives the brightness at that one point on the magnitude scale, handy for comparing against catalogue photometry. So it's -1.73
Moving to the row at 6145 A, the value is -1.80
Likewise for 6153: -1.81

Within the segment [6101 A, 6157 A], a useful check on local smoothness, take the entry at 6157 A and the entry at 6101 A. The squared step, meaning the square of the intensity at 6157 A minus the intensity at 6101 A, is 0.25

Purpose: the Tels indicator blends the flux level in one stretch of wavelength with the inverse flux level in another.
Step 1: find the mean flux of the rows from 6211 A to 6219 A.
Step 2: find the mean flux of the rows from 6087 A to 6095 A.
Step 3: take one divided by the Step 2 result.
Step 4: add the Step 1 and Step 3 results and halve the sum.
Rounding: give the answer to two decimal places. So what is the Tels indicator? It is 2.76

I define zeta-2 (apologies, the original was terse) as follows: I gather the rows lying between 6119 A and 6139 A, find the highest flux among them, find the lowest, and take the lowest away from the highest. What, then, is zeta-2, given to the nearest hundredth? 0.24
